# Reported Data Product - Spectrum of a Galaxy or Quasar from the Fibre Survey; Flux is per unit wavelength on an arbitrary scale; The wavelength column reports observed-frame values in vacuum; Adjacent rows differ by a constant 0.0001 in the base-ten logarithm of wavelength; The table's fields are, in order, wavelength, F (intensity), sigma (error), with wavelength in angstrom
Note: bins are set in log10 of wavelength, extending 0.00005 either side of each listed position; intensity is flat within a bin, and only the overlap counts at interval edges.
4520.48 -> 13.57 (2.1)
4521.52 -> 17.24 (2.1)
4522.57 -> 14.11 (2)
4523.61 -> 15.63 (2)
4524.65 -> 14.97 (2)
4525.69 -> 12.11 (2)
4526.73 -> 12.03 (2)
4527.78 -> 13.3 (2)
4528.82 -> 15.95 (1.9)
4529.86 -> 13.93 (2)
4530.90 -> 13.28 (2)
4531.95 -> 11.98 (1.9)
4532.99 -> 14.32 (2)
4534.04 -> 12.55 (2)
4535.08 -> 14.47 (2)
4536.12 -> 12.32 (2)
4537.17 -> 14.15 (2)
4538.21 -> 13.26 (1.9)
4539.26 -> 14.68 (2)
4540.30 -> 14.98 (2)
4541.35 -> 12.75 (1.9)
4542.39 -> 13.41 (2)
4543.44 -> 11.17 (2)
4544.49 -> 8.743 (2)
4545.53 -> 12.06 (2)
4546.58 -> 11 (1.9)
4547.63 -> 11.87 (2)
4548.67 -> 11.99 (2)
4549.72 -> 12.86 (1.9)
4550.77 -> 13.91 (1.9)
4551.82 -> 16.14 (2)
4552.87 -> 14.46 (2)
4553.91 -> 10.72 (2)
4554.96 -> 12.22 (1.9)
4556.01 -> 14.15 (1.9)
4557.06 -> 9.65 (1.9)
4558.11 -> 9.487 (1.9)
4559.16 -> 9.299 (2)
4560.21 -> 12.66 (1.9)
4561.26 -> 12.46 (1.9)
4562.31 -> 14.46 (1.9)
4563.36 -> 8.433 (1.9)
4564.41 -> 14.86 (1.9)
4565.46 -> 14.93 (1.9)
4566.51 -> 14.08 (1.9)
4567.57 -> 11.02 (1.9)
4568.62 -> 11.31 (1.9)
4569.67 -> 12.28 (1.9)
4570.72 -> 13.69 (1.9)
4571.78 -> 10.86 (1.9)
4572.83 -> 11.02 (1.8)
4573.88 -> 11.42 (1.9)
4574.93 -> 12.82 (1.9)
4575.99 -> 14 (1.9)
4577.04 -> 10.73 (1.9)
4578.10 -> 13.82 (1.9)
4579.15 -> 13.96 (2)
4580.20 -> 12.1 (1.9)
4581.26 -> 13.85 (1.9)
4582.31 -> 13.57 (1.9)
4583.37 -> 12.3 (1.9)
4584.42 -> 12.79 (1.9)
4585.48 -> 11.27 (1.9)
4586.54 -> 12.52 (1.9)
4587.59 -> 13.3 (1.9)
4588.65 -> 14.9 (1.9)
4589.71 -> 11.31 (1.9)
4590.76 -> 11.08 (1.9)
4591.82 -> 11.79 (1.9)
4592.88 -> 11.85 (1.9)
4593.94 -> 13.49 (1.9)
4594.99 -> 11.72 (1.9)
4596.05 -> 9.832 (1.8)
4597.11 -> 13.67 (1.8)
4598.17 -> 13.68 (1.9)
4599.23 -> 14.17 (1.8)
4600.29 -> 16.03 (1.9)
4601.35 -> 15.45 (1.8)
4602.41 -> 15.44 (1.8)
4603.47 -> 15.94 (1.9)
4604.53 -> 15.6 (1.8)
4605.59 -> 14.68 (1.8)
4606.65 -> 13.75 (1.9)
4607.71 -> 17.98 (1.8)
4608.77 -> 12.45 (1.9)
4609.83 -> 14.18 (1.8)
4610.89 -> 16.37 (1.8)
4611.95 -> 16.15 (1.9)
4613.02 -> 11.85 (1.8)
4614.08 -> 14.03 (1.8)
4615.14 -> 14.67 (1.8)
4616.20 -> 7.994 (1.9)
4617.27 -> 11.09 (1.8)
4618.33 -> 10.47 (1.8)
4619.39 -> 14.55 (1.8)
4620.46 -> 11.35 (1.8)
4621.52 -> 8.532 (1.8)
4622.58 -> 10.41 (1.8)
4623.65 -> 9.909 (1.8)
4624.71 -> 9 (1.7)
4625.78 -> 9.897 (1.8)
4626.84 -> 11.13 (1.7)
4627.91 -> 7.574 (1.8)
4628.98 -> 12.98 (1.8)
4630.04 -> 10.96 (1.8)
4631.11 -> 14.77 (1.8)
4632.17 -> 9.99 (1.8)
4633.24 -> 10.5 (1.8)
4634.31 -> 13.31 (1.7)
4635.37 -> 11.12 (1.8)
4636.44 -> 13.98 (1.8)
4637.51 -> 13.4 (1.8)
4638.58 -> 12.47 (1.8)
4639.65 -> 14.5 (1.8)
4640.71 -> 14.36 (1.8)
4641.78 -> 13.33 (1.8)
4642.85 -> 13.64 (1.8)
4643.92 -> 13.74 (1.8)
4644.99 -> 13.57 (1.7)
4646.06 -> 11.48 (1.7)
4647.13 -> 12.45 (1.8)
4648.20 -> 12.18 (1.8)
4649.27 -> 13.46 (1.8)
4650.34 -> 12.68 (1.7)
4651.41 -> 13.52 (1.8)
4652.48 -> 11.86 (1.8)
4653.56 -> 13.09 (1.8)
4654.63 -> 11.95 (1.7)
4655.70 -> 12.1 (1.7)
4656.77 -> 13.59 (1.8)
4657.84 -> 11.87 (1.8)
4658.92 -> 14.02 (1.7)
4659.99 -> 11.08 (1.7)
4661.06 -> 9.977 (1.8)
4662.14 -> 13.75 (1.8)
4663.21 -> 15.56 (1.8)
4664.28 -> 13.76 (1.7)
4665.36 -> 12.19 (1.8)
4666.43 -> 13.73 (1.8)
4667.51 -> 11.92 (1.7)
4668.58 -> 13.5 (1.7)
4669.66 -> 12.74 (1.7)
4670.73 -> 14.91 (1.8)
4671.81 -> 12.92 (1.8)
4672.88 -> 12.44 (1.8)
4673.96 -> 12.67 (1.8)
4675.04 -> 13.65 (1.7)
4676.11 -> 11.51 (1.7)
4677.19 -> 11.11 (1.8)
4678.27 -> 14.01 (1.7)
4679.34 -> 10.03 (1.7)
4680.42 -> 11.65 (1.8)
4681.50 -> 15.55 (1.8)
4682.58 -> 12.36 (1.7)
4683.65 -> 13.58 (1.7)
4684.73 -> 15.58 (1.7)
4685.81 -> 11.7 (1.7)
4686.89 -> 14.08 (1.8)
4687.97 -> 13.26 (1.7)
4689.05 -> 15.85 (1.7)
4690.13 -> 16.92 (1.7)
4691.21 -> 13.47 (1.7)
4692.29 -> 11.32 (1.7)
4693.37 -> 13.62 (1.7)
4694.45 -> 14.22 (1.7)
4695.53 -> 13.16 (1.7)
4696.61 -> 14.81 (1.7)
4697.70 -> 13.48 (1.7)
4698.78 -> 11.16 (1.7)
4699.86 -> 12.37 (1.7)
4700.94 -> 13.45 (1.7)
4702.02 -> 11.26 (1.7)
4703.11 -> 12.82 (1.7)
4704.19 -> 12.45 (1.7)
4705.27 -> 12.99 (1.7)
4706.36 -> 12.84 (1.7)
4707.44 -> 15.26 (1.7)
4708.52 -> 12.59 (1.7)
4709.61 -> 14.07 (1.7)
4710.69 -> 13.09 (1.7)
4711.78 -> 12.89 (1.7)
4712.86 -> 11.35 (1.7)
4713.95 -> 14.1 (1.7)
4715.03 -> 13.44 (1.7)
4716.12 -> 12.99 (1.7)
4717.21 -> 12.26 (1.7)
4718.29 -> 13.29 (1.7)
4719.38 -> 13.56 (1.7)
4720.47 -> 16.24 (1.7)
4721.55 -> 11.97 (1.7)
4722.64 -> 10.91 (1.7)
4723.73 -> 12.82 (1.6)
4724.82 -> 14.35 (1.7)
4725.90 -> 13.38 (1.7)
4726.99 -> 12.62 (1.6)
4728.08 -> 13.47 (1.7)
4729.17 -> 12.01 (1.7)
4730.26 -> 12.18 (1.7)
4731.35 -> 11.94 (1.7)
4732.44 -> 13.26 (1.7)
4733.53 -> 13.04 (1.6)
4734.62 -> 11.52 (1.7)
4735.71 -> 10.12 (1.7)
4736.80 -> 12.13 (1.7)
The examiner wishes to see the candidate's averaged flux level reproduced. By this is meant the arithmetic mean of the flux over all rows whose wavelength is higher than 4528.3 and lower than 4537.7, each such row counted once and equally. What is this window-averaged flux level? 13.7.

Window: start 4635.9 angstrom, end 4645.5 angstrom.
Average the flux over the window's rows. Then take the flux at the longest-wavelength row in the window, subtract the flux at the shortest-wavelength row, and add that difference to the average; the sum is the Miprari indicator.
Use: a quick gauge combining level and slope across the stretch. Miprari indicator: 13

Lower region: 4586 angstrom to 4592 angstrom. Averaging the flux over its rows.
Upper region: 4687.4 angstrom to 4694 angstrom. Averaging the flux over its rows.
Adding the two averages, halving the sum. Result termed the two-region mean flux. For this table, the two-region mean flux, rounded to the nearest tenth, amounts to 13.3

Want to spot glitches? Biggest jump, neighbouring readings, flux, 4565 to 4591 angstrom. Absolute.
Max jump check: 3.6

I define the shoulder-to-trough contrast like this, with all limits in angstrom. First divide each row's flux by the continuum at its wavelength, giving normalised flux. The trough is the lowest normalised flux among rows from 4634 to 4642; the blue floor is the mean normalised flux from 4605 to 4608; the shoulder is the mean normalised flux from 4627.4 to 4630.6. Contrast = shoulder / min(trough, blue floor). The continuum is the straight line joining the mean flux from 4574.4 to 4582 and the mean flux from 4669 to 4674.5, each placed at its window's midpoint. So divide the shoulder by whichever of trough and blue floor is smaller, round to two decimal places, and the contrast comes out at 0.95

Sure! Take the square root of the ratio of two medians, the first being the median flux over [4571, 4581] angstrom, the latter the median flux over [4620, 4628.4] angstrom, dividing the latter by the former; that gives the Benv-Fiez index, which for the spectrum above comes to 0.90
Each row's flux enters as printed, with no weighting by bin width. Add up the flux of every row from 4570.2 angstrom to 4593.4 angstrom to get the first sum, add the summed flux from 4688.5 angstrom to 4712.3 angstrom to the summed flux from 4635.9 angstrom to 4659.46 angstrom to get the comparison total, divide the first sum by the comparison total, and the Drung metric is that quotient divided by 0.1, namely 4.7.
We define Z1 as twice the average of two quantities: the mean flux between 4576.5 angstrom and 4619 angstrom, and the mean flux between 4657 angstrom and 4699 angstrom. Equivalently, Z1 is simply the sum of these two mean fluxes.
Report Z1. 26.5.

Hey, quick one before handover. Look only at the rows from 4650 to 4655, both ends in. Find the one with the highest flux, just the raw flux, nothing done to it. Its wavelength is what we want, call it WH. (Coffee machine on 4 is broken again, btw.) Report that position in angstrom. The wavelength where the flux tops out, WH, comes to 4651.41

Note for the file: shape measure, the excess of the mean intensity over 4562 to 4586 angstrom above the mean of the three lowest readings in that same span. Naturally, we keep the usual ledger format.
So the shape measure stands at 2.6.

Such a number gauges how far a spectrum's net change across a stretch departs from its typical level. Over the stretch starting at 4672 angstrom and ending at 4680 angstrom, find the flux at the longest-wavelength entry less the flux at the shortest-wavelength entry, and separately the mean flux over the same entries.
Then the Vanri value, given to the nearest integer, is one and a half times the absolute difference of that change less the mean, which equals 22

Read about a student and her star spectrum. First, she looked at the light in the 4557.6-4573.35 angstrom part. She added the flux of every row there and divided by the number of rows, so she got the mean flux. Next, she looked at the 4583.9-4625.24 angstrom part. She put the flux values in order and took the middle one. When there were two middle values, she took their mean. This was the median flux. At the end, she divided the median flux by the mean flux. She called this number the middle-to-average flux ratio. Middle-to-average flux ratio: 1.10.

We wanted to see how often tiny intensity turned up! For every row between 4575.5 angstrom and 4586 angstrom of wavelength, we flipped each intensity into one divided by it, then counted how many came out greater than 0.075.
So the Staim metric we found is 5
